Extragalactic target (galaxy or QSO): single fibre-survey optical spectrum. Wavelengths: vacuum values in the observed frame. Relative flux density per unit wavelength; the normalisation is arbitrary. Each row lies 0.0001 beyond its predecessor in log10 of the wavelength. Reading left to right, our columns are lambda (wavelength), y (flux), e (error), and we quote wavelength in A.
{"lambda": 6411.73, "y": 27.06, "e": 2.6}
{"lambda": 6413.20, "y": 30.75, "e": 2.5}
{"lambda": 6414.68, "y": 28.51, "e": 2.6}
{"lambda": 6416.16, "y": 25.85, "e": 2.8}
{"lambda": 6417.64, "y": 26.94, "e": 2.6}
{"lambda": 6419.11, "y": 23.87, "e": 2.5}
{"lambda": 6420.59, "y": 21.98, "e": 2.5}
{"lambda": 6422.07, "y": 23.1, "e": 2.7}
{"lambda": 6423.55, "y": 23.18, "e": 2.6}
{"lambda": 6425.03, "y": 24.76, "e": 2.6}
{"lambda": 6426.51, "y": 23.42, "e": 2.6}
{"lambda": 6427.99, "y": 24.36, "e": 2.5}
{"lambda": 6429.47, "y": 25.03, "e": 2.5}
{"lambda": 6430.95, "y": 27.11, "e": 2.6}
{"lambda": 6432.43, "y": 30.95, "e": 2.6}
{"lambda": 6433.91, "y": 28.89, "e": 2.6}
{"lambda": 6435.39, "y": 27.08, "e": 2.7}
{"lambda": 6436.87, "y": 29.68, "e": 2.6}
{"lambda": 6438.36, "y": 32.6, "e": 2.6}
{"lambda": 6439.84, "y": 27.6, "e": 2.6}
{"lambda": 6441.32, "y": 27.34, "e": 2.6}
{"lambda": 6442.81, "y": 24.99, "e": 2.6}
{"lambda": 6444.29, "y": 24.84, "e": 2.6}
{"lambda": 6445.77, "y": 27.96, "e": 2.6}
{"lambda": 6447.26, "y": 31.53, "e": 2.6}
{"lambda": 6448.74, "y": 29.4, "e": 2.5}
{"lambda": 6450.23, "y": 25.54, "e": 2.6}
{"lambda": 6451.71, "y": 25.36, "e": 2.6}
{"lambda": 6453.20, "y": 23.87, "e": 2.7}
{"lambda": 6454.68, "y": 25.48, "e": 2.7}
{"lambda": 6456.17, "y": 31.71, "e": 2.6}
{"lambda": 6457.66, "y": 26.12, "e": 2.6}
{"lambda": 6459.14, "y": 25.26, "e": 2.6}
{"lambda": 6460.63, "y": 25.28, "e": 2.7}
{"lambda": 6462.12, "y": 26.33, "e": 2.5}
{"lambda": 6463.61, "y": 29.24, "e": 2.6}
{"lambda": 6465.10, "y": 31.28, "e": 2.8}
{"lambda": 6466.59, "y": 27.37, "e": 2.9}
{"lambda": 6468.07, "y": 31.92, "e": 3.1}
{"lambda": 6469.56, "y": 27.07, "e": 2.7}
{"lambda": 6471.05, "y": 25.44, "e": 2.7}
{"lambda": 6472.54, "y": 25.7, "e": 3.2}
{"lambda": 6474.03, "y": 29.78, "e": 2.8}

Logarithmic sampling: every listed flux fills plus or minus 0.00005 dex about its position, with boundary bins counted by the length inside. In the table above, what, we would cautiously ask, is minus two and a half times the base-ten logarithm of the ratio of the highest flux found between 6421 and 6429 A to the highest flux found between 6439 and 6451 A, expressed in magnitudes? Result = 0.26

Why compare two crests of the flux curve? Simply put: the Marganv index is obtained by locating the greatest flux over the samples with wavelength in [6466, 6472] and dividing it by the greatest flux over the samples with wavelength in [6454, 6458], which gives 1.01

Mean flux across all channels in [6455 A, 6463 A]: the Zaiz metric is 27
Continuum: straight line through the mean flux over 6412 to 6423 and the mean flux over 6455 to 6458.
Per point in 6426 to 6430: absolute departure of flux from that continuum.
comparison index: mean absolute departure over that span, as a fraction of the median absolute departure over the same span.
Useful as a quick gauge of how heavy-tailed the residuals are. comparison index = 1.04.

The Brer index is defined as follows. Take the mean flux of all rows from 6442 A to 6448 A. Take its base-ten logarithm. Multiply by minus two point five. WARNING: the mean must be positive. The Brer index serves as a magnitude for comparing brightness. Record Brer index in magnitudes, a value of -3.59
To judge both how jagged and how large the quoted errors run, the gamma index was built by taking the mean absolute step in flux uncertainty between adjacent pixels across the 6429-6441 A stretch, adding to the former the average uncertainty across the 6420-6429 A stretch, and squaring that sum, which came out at 6.9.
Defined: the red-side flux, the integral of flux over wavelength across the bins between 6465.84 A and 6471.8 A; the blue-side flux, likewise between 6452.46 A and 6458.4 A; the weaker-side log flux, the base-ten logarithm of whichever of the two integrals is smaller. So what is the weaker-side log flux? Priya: 2.202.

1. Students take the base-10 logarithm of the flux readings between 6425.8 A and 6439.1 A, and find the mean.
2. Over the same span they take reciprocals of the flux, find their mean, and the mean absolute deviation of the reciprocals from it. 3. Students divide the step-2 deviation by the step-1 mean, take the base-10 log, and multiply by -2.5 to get 6.60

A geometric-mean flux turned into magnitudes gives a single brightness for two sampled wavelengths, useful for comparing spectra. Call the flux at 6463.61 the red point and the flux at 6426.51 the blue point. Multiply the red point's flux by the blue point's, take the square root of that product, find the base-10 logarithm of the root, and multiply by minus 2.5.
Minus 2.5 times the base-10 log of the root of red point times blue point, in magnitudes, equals -3.54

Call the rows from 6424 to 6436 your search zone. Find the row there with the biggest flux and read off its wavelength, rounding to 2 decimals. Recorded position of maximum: 6432.43 A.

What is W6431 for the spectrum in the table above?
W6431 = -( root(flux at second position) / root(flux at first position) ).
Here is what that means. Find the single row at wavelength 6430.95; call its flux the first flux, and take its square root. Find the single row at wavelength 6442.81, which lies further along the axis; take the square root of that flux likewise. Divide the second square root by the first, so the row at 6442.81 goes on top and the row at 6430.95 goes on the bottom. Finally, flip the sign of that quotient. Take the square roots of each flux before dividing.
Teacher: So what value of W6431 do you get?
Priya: -0.96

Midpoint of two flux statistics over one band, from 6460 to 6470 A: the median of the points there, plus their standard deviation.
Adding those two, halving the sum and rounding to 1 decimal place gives 14.9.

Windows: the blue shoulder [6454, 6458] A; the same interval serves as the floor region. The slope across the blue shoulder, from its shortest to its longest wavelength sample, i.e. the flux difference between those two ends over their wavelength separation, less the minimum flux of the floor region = -25.3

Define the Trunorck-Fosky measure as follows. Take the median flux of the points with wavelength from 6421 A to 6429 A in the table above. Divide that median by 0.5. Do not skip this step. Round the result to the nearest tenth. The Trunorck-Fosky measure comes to 46.8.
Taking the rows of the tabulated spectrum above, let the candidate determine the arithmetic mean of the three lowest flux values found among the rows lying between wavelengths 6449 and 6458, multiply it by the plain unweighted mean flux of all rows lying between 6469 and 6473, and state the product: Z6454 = 649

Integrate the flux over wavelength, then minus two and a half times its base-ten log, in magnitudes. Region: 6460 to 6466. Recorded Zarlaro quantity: -5.6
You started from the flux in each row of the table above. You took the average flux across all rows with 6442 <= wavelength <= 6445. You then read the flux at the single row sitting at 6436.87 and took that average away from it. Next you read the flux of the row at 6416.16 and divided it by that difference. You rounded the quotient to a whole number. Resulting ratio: 5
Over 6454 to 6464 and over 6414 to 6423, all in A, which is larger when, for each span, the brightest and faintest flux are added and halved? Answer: 28.5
